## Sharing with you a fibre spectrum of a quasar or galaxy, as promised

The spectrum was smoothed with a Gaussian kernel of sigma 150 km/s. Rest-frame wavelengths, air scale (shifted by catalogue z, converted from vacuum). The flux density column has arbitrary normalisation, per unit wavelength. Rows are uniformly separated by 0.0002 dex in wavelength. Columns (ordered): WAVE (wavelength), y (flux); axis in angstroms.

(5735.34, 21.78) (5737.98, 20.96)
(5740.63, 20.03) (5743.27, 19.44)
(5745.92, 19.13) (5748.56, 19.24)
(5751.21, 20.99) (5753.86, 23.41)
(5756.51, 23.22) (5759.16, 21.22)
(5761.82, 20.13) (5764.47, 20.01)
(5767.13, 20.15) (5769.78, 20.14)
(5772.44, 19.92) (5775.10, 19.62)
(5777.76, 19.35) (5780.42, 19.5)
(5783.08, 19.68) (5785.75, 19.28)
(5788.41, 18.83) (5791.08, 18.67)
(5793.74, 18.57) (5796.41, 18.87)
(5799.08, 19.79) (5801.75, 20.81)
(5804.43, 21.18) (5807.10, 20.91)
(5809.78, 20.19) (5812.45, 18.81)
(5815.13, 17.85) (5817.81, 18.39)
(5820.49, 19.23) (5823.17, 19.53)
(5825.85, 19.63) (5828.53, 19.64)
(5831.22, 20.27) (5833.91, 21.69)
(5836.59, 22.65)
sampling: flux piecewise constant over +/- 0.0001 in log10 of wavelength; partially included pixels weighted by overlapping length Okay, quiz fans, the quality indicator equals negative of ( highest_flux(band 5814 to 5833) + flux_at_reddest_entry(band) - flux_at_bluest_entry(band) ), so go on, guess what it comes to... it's -22.7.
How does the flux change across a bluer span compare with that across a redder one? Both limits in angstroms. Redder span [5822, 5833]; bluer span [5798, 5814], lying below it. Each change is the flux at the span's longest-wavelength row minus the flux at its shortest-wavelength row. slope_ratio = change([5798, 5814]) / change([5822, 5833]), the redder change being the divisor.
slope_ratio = -1.3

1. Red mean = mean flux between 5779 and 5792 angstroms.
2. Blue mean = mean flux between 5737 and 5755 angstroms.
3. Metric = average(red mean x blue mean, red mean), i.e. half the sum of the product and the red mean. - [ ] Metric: 206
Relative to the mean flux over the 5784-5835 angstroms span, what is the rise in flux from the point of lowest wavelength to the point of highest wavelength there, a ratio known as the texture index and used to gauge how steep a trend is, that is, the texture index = 0.12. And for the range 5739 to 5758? 0.15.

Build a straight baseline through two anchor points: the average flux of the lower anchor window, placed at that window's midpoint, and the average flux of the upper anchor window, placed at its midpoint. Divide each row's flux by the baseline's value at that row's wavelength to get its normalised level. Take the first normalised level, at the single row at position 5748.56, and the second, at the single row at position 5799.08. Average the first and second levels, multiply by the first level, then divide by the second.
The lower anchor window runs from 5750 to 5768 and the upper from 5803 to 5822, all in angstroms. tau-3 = 0.84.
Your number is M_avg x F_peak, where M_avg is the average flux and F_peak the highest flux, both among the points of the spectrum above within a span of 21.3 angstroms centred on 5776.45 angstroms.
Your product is 397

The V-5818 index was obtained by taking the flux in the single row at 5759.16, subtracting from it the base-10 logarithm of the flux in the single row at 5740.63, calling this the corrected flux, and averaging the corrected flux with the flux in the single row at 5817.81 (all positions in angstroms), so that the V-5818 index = 19.2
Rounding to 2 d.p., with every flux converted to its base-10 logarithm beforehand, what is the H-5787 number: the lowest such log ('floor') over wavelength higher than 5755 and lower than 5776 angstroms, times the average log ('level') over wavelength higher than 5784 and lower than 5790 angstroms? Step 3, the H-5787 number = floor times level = 1.65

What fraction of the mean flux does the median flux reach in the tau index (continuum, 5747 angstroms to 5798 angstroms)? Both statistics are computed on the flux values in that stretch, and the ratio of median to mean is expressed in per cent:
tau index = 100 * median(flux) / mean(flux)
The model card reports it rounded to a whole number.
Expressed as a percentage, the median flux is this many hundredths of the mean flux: 98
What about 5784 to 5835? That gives 100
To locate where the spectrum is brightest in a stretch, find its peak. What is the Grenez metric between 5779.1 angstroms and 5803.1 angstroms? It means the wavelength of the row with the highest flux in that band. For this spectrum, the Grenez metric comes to 5801.75 angstroms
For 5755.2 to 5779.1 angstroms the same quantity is 5756.51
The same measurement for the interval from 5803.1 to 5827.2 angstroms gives 5804.43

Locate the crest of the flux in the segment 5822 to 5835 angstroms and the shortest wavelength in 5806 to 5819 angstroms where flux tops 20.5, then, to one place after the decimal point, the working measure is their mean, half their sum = 5820.5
